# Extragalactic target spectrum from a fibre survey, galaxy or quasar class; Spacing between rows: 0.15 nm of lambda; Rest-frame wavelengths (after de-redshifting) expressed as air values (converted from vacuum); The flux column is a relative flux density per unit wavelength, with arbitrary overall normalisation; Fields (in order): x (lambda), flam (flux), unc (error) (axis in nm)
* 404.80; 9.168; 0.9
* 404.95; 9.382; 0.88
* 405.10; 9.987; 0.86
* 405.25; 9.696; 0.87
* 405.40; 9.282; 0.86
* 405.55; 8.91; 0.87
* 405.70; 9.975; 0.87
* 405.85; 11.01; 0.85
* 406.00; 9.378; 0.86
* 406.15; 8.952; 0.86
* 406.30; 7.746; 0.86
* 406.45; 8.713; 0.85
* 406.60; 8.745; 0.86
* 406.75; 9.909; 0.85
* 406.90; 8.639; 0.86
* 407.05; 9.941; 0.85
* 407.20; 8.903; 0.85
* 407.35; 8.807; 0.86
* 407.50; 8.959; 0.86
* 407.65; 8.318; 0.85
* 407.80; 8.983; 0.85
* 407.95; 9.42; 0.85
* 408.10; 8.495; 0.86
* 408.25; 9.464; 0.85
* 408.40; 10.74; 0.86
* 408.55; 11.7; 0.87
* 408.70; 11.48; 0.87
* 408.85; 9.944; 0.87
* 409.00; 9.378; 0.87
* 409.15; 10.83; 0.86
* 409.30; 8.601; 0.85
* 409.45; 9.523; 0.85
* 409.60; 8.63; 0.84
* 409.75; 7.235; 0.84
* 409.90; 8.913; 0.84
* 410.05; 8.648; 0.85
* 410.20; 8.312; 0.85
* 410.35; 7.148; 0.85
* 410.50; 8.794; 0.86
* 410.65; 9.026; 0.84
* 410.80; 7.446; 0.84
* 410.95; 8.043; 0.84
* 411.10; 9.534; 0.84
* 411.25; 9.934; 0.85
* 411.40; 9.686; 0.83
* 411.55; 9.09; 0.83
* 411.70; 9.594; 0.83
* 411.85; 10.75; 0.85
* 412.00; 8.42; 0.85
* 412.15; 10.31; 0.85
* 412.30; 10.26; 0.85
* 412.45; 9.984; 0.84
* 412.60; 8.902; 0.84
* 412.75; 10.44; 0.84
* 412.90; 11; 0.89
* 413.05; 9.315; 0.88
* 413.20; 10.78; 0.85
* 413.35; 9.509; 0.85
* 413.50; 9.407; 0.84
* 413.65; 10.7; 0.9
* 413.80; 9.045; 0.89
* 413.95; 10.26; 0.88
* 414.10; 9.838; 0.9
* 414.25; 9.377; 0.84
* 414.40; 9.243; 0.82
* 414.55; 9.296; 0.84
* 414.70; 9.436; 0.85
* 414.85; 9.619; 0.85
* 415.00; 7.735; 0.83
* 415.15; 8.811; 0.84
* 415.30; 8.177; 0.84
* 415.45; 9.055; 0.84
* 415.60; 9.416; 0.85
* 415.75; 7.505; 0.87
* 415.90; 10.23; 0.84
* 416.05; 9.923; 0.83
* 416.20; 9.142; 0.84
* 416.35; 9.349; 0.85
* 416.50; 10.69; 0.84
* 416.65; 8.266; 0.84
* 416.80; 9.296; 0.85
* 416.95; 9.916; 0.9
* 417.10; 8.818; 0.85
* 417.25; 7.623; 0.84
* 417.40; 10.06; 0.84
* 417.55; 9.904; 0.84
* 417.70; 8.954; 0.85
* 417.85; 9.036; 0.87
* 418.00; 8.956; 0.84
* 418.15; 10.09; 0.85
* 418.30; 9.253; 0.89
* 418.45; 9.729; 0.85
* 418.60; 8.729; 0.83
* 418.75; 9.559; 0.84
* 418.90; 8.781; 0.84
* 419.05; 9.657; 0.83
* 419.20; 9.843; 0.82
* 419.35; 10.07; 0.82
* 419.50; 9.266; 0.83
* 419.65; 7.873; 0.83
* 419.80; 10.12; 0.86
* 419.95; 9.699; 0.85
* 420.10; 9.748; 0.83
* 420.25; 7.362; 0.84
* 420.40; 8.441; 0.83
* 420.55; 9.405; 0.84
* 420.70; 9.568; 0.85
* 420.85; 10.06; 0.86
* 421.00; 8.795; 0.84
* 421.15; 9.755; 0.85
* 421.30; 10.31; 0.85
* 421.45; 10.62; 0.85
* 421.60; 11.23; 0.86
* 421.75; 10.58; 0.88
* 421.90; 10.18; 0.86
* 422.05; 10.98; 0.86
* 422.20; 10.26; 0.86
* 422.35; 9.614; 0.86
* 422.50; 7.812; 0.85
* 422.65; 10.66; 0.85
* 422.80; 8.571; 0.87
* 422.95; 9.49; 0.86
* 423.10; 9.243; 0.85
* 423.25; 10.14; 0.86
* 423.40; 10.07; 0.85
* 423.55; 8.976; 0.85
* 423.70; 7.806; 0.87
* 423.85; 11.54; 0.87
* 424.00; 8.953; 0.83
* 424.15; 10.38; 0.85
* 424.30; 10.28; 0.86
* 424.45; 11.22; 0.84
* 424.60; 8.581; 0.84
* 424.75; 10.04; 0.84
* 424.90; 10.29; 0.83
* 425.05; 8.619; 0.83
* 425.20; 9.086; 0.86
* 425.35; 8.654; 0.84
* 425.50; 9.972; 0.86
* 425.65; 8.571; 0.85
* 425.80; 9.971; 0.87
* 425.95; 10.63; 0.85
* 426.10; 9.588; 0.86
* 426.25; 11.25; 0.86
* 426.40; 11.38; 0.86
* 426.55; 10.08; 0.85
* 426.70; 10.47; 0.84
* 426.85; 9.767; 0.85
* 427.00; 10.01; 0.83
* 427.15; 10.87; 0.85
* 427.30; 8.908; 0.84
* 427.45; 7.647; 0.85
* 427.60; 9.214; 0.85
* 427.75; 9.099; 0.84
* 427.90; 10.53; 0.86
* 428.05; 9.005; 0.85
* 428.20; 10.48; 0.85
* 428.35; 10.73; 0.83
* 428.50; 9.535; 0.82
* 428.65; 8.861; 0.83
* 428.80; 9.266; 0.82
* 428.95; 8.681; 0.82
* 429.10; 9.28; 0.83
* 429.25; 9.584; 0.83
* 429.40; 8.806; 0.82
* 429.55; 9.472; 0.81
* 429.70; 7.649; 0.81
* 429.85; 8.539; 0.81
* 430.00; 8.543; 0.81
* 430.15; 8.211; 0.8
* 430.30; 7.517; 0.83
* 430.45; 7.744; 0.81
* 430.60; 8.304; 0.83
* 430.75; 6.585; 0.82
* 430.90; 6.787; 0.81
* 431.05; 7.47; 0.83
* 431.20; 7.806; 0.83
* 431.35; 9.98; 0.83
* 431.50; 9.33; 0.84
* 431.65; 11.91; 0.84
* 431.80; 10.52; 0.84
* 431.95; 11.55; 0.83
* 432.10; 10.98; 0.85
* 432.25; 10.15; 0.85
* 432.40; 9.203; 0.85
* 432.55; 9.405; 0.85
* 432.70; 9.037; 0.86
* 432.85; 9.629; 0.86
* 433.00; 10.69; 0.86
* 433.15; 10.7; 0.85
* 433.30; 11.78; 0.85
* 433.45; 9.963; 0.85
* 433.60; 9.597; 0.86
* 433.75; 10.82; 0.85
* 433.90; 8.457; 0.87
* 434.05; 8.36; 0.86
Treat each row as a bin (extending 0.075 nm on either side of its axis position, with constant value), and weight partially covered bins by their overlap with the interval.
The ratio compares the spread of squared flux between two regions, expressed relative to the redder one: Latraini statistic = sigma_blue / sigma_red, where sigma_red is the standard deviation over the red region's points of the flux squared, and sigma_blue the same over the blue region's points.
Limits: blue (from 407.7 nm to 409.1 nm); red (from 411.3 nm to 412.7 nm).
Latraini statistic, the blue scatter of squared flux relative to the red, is 1.6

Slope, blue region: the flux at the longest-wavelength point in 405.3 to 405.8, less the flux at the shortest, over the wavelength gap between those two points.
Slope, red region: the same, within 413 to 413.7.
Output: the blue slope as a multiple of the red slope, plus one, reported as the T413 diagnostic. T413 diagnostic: 2.0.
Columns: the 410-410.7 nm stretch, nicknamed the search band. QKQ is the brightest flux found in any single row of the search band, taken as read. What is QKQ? 9.026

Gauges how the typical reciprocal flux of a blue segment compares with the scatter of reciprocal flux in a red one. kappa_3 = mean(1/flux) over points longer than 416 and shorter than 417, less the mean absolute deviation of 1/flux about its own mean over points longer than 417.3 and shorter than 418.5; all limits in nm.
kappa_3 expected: 0.101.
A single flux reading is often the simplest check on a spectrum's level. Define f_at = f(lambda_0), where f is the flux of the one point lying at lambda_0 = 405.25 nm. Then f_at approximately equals 9.696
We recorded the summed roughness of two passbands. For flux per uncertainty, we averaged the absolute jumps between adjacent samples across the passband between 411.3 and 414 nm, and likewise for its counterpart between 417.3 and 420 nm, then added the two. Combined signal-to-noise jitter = 2.10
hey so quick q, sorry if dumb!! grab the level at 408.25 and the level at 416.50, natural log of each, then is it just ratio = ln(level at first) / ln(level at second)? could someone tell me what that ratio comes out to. 0.95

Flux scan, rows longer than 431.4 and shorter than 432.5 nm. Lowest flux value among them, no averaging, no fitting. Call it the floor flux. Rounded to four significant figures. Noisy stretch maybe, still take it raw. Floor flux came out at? 9.203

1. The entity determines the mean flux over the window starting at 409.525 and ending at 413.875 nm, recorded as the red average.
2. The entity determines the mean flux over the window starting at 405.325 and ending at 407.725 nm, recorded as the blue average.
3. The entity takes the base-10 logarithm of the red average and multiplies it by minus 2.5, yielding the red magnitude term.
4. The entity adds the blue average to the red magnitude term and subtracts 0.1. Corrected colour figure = 6.6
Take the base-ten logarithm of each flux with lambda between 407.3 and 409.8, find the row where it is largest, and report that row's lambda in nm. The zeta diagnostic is 408.55 nm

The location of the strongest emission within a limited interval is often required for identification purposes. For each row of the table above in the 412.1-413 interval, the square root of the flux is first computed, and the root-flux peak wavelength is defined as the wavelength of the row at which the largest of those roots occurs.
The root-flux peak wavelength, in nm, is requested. 412.90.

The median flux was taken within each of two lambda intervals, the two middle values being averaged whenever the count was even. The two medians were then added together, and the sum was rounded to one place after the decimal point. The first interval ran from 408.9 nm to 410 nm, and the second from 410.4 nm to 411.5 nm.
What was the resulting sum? 17.9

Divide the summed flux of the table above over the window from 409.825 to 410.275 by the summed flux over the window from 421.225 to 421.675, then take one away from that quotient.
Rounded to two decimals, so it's -0.20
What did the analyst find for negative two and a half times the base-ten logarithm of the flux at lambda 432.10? -2.60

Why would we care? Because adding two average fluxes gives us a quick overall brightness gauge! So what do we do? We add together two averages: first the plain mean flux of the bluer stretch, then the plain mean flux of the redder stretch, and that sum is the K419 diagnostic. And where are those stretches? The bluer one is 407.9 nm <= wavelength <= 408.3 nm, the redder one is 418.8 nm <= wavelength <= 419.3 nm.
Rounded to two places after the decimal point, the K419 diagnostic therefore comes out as 18.55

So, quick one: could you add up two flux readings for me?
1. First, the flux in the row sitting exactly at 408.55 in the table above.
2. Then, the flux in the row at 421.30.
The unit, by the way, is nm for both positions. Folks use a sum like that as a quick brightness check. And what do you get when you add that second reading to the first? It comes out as 22.0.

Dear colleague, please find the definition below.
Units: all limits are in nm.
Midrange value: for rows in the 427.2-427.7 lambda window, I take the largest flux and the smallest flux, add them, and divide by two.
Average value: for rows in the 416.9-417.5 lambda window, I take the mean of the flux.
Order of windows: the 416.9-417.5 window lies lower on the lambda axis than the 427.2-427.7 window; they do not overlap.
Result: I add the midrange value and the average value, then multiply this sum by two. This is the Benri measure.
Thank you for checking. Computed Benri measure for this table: 35.1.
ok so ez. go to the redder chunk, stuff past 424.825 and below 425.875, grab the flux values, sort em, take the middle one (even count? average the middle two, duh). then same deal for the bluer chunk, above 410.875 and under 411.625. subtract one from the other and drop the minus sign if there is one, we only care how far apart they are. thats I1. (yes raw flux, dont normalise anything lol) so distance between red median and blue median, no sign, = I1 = 0.45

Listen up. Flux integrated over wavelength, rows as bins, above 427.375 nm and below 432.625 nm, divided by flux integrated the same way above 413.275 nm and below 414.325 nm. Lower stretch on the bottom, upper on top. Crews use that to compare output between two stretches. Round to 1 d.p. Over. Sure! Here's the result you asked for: 4.7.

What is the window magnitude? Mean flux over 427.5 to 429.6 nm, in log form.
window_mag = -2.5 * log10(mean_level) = -2.44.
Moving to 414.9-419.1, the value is -2.41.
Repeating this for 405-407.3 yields -2.42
